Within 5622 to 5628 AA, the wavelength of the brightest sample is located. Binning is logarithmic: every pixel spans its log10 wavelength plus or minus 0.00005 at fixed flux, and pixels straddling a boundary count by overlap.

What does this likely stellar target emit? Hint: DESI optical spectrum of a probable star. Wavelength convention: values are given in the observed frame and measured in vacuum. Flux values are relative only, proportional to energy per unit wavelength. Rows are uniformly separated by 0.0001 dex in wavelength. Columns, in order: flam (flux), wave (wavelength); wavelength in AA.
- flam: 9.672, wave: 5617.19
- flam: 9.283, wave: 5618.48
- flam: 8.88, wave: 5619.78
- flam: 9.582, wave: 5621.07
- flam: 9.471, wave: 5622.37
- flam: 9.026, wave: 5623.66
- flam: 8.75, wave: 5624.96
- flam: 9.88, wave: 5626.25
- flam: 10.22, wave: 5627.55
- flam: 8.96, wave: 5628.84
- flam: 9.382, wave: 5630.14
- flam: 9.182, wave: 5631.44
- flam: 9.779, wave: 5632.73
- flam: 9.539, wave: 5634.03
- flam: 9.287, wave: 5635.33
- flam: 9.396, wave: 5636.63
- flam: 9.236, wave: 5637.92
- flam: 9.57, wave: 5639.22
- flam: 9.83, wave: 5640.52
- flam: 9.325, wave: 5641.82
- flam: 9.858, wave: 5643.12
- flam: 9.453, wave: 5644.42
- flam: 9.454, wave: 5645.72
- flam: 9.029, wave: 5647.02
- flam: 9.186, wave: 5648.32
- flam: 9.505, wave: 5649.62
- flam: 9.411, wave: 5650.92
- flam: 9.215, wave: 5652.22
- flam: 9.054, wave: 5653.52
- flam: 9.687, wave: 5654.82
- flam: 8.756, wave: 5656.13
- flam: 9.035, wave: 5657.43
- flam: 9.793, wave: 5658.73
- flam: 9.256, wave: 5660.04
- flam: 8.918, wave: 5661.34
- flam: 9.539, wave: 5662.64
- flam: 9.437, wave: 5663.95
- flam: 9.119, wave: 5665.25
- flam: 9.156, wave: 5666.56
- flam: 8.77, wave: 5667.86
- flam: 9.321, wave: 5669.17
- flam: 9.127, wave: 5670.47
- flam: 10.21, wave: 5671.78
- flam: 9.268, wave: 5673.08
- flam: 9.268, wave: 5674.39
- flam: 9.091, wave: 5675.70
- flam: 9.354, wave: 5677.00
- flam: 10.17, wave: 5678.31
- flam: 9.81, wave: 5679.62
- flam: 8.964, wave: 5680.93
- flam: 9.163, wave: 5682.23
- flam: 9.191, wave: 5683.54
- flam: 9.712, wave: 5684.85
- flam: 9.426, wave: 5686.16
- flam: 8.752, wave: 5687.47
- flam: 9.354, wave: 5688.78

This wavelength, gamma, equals 5627.55 AA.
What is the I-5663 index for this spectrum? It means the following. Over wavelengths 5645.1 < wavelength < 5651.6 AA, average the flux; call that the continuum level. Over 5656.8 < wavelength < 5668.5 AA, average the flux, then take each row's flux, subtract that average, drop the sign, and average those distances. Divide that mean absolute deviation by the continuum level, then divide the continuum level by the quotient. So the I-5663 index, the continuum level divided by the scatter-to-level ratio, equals 347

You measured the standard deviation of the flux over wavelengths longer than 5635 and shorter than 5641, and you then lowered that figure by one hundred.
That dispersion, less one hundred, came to -99.8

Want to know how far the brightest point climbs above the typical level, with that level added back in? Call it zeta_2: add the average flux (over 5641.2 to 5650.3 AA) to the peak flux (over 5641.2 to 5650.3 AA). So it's 19.3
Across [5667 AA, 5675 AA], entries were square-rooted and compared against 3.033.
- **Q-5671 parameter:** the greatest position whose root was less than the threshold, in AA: 5670.47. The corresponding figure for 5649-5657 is 5656.13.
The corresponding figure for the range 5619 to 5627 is 5624.96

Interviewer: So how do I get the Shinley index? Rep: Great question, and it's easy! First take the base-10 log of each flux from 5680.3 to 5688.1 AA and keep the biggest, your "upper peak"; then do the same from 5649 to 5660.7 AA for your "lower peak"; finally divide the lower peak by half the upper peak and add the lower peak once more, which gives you 3.00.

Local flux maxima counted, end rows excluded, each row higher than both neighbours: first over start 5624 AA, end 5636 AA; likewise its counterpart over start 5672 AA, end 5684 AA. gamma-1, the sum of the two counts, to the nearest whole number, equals 4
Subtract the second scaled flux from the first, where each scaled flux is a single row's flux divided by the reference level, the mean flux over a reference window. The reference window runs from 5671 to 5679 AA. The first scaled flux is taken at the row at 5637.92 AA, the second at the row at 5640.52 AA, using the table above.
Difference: -0.06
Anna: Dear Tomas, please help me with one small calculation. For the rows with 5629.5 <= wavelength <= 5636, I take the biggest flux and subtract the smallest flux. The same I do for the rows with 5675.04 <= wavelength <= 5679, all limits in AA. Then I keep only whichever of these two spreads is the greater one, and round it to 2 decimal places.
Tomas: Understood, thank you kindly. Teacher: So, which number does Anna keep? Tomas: 1.08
